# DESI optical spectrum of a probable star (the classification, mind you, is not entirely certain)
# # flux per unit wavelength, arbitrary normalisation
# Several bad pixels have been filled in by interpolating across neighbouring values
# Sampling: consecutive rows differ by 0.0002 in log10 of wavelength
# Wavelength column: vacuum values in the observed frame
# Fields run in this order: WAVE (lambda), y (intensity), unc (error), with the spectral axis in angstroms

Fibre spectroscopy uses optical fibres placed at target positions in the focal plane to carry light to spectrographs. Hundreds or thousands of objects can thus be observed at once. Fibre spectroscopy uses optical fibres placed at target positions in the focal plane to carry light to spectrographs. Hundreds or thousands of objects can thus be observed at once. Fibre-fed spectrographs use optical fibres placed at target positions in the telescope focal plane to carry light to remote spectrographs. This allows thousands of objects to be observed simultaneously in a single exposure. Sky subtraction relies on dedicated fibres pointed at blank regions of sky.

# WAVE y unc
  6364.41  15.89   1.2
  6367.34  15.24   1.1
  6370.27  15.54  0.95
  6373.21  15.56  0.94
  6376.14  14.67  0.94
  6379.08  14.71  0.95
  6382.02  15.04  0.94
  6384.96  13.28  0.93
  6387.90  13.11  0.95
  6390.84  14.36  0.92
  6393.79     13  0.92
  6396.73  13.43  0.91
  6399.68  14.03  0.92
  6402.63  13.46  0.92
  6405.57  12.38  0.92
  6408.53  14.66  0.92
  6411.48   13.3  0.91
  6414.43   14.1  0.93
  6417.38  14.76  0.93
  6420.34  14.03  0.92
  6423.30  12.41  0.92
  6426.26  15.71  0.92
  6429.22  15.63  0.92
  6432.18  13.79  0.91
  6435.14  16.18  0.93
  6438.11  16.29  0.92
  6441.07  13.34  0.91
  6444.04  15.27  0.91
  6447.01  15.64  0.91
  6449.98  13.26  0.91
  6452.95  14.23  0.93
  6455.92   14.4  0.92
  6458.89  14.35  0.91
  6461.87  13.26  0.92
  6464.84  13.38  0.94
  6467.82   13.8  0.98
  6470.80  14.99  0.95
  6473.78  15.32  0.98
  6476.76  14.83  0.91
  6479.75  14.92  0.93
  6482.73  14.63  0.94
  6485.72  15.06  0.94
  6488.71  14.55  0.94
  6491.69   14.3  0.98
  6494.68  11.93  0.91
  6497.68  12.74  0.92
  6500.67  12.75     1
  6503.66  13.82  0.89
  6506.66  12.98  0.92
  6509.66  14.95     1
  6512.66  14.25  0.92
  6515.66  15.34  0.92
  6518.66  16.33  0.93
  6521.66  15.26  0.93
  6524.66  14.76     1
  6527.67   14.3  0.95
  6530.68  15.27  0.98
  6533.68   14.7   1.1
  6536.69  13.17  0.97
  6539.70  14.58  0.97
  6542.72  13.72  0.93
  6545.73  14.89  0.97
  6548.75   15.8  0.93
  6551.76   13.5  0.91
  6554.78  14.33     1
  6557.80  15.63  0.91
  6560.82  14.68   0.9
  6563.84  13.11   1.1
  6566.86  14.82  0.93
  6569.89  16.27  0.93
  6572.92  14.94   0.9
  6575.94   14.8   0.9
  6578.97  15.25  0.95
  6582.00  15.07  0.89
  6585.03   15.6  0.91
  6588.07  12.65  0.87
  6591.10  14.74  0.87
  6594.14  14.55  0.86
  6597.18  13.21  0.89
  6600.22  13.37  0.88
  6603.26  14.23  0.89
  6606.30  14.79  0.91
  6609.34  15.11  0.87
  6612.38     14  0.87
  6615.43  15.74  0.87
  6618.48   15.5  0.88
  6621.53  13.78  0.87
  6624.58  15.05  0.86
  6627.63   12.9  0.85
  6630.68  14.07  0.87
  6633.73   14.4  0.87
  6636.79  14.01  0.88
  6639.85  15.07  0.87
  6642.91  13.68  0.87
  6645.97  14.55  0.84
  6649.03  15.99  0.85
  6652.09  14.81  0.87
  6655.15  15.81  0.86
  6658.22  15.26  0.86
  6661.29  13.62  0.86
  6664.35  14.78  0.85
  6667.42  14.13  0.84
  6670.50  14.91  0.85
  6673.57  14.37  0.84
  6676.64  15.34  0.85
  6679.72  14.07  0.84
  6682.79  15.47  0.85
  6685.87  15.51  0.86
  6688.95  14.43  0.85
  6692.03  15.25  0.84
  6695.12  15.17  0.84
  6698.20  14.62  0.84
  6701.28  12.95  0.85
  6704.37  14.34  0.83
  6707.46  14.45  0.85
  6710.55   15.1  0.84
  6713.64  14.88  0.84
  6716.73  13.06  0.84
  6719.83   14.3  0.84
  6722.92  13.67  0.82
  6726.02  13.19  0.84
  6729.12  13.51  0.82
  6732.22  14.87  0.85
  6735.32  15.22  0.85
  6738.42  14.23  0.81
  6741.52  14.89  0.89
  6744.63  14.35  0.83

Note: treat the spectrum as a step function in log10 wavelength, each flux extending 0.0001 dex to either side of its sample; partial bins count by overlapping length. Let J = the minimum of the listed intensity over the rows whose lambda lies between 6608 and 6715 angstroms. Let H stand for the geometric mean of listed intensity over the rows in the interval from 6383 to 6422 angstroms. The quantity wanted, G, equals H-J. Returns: 0.8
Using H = 13.7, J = 12.9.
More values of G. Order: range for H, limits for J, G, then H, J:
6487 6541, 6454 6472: 0.9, 14.2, 13.26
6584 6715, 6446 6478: 1.3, 14.5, 13.26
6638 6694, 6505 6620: 2.2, 14.8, 12.65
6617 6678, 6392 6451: 2.2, 14.6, 12.38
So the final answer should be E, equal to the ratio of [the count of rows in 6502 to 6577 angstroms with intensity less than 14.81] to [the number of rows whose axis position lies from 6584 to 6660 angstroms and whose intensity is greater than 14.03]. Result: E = 0.82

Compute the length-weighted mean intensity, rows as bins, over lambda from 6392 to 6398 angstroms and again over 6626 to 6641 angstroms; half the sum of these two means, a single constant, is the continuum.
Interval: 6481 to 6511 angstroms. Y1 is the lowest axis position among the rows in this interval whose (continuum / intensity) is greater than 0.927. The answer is 6482.73 angstroms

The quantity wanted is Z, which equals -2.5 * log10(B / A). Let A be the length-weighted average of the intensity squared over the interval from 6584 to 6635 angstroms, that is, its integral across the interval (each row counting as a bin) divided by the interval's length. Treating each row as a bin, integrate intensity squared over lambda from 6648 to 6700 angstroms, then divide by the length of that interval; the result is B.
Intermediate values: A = 206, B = 222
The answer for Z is -0.083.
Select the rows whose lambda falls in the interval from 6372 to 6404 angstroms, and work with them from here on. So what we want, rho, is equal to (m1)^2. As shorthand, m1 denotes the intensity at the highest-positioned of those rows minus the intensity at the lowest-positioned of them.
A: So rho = 4.4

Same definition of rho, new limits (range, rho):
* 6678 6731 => 0.3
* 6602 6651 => 3.1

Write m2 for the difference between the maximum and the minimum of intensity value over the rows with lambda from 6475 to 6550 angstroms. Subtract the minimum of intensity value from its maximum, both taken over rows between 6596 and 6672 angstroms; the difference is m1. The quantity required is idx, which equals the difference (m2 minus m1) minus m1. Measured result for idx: -1.8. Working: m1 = 3.1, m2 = 4.4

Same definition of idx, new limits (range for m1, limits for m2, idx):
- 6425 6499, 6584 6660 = -5.4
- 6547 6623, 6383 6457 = -3.3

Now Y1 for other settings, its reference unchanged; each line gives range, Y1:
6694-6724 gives 6698.20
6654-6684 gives 6661.29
